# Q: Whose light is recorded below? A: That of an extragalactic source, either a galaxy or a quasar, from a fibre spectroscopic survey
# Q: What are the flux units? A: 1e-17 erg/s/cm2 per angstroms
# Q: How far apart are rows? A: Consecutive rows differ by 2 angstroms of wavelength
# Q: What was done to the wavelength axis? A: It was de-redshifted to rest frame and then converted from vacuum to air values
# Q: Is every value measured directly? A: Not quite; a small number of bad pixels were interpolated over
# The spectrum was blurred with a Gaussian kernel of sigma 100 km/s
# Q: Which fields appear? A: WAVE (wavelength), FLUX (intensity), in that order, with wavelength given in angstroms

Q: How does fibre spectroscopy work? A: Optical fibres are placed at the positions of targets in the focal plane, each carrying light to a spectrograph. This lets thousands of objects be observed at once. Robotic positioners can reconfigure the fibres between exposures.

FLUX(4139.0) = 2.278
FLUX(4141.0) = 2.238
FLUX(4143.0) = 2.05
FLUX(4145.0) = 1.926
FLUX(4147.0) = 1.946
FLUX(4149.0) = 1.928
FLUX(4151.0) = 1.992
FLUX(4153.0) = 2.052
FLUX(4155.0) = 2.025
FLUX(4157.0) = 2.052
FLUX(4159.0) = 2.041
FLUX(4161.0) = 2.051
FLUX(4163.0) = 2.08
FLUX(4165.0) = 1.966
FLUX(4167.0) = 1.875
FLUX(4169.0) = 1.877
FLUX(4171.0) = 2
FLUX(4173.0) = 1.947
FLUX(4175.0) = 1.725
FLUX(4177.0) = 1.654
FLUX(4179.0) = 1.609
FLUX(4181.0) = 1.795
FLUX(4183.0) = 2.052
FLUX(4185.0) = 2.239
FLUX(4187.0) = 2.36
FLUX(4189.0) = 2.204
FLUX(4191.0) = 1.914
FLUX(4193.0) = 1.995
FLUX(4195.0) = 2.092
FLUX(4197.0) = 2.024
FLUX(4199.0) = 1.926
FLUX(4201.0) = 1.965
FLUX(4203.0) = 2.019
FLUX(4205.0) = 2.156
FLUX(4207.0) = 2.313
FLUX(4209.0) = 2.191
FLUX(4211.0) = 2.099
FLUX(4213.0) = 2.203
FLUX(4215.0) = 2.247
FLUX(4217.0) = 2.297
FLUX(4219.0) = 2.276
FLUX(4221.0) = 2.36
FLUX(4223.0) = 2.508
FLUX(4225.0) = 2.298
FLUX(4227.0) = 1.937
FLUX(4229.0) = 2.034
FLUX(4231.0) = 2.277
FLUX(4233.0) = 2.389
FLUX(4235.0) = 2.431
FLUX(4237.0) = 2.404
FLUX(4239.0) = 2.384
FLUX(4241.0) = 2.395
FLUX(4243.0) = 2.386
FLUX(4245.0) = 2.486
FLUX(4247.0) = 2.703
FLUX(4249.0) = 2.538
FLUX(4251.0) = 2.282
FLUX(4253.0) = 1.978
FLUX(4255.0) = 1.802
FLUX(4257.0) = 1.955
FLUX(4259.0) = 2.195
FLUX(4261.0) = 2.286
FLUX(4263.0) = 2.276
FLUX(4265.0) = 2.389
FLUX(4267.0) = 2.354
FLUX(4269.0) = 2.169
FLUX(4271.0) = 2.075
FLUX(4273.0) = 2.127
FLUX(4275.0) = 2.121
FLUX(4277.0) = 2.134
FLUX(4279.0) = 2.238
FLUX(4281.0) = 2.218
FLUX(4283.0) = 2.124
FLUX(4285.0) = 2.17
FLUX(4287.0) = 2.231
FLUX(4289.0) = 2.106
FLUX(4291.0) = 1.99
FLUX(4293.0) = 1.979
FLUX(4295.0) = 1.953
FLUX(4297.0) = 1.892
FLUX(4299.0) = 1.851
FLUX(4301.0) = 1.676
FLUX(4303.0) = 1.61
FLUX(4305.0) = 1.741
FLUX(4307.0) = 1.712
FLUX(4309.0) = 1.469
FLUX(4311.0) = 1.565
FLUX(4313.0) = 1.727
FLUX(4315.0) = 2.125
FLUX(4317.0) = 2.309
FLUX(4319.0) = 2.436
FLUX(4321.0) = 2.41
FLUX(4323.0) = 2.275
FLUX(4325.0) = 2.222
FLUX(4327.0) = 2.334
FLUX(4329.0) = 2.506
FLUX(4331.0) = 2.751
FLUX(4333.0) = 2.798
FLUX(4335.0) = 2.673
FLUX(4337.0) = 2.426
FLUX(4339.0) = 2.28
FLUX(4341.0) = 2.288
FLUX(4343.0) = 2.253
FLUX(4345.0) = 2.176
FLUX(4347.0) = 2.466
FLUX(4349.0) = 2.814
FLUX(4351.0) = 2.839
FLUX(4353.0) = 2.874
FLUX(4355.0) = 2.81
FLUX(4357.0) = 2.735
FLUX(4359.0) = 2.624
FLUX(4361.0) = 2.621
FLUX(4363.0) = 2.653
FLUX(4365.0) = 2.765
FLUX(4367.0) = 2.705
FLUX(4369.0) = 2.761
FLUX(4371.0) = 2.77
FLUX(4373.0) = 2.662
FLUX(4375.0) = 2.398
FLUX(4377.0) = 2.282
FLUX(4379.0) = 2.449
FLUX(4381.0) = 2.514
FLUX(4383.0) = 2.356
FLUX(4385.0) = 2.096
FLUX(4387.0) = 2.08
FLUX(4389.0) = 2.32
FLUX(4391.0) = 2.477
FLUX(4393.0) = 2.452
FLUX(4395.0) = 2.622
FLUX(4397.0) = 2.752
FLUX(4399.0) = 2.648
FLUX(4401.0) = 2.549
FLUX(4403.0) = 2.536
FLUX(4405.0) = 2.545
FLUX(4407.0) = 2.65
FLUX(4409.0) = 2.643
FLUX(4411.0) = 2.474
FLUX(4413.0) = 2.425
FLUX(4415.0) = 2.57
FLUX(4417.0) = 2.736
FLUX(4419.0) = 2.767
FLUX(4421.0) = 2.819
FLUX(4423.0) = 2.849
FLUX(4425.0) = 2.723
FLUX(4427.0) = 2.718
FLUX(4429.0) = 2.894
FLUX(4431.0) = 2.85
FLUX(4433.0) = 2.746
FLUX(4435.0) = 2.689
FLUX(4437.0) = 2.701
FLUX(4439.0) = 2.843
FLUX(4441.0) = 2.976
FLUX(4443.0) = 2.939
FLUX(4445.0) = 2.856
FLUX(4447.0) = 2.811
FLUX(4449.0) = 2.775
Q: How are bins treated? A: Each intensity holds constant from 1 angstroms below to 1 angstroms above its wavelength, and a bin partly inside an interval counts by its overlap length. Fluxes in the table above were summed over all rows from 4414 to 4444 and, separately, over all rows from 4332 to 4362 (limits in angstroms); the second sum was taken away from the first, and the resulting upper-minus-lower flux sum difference 3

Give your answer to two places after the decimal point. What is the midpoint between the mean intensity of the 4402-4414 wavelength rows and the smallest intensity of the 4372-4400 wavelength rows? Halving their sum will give 2.31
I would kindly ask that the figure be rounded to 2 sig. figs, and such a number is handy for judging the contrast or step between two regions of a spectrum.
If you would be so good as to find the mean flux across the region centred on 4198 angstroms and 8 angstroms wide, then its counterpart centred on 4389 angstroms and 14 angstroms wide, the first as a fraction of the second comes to 0.85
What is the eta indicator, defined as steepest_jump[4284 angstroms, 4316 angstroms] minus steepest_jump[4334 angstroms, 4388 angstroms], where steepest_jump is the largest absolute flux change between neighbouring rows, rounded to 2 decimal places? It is 0.05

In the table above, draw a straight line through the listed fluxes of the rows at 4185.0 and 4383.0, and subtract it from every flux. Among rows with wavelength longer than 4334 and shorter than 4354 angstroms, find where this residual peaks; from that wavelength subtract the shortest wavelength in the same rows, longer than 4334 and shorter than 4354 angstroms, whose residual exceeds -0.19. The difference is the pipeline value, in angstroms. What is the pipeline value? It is 18 angstroms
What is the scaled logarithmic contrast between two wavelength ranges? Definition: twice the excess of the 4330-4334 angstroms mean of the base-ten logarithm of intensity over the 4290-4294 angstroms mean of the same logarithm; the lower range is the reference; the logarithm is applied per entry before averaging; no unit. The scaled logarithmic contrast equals 0.29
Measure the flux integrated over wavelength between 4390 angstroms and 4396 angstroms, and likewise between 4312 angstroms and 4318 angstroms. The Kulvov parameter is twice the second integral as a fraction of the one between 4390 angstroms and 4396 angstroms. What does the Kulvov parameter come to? 1.63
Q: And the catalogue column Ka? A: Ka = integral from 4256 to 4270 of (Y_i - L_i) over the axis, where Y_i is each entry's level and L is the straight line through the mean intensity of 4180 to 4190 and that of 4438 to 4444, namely -1.9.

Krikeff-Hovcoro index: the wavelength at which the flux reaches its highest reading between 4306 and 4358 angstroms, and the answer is 4353.0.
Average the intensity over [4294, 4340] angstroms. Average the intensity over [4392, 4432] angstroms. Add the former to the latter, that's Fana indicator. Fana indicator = 4.8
